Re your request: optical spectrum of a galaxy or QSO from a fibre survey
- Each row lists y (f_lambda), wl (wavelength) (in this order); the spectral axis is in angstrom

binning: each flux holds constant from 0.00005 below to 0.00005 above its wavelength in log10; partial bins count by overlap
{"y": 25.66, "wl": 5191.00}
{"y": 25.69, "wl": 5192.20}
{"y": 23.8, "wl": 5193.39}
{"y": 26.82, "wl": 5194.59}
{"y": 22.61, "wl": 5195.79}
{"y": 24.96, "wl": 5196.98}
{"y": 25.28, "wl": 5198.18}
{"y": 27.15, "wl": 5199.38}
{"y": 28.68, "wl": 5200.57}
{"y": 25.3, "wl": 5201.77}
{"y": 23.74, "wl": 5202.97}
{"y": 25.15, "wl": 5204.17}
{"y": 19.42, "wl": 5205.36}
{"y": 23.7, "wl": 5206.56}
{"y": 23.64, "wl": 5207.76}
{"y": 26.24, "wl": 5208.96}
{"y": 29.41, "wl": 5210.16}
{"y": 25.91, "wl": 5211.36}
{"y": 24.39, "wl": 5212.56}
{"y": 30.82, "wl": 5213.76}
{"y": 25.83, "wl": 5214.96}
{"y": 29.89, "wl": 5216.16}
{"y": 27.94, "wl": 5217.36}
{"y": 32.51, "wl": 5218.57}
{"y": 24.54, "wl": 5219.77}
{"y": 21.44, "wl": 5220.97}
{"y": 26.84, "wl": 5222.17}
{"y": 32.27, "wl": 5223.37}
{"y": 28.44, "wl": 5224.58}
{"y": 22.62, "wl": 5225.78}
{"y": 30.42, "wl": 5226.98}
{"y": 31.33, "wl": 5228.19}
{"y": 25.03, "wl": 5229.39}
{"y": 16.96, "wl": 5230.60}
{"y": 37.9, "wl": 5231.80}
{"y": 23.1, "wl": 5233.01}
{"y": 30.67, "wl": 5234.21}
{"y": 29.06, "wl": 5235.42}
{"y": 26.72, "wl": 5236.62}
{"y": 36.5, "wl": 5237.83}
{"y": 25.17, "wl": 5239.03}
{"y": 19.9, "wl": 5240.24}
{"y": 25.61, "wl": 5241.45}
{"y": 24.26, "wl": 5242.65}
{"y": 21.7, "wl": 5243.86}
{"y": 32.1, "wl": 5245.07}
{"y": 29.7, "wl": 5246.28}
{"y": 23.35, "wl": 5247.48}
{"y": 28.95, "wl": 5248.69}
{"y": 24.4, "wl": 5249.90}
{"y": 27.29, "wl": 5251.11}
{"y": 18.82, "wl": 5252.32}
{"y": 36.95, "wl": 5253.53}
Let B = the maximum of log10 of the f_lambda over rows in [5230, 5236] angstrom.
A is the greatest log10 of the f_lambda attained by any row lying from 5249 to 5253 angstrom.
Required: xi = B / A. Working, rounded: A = 1.44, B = 1.58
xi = 1.10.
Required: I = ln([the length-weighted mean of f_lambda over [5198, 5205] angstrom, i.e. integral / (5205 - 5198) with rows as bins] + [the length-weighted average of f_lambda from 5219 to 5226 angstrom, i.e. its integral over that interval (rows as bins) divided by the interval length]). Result 3.95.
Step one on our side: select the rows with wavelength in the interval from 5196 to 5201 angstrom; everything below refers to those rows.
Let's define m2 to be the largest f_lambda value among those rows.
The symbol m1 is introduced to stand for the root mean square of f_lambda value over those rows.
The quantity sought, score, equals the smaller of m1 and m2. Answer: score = 26.6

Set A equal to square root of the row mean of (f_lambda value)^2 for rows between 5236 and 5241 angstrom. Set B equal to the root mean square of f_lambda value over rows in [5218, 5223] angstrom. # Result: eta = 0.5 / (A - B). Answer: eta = 0.5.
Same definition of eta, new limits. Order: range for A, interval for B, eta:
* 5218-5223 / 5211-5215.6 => -2.4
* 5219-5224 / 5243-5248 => -1.0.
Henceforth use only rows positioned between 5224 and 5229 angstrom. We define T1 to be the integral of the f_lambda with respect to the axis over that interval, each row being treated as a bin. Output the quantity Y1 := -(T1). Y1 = -140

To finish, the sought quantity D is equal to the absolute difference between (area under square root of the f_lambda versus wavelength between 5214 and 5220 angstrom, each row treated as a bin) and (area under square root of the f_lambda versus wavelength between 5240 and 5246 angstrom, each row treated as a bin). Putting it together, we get 1.9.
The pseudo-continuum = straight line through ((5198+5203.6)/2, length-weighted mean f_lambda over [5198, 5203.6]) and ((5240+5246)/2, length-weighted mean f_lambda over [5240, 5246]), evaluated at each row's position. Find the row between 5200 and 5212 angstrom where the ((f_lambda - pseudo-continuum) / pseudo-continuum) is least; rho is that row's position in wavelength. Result 5205.36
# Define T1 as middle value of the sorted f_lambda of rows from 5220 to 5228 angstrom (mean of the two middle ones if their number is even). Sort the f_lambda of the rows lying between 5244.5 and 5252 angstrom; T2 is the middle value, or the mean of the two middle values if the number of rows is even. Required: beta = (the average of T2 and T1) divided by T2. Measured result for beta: 0.99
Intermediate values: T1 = 27.6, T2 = 28.1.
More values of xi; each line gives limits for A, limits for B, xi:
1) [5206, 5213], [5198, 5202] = 0.99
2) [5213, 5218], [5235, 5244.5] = 1.05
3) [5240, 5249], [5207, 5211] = 0.97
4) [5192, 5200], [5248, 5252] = 1.02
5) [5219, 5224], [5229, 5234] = 1.05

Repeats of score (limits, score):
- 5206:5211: 25.9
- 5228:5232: 28.9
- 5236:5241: 27.7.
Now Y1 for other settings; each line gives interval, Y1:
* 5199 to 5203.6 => -120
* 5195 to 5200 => -126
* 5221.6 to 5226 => -123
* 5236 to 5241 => -135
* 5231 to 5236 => -148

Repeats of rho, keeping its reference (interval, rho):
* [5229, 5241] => 5230.60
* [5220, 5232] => 5230.60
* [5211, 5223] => 5220.97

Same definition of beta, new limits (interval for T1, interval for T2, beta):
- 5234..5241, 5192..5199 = 1.06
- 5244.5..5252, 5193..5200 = 1.06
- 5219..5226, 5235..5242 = 0.99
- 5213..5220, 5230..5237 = 1.02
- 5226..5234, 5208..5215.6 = 1.03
